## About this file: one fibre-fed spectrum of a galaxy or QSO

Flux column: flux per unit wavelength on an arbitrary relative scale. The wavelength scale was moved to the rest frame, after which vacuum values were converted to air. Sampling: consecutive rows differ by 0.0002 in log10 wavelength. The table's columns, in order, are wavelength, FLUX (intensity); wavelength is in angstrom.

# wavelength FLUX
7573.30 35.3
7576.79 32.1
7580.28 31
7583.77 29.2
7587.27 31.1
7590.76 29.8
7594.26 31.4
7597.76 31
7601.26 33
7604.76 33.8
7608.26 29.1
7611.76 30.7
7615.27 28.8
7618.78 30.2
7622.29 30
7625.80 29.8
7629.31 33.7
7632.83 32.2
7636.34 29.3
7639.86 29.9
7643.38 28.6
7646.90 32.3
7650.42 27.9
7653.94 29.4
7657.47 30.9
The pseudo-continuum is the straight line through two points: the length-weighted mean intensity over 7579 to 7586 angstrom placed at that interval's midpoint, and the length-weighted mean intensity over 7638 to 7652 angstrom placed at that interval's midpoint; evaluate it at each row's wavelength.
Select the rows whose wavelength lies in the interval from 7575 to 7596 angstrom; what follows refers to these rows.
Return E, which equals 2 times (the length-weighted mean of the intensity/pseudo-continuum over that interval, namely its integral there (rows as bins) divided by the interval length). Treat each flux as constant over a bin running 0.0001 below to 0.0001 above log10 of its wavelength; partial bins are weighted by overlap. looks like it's 2.05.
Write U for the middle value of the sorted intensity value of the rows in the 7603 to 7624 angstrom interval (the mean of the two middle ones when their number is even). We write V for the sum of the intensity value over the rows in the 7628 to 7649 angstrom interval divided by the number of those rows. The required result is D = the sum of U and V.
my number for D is 61.10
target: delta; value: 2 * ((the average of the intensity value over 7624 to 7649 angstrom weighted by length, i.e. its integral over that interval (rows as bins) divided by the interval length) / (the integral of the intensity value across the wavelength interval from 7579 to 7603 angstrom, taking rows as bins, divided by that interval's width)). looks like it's 1.99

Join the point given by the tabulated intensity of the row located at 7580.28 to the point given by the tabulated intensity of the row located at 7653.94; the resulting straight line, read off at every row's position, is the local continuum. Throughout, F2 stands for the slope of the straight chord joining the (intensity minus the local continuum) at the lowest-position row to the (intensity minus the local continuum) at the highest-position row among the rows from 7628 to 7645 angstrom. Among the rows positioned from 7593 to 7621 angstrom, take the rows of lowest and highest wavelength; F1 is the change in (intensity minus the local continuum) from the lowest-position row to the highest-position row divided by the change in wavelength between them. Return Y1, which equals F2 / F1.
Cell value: 13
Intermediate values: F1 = -0.027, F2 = -0.34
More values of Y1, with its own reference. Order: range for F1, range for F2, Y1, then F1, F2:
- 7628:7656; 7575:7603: 0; -0.153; 0.06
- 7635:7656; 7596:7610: -6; 0.027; -0.16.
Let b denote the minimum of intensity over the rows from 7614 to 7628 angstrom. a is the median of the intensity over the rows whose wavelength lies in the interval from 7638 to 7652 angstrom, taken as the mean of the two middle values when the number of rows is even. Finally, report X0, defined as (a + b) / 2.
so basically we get 29.0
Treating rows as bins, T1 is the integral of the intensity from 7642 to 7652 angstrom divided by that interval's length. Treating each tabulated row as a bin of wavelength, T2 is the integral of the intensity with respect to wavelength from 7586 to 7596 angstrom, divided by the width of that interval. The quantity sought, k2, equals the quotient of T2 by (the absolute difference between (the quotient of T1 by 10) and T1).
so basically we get 1.15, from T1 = 29.7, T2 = 30.8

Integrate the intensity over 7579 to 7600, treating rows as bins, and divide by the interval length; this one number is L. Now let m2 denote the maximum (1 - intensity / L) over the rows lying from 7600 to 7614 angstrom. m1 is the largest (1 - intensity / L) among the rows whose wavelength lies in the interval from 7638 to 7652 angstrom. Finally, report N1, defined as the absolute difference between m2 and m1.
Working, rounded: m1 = 0.089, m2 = 0.050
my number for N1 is 0.039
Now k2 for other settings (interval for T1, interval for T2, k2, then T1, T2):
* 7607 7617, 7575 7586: 1.16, 29.6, 30.8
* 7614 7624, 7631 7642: 1.14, 29.7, 30.4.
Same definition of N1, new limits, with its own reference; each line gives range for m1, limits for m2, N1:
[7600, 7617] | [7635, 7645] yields 0.007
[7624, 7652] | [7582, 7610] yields 0.039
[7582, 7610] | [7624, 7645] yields 0.016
